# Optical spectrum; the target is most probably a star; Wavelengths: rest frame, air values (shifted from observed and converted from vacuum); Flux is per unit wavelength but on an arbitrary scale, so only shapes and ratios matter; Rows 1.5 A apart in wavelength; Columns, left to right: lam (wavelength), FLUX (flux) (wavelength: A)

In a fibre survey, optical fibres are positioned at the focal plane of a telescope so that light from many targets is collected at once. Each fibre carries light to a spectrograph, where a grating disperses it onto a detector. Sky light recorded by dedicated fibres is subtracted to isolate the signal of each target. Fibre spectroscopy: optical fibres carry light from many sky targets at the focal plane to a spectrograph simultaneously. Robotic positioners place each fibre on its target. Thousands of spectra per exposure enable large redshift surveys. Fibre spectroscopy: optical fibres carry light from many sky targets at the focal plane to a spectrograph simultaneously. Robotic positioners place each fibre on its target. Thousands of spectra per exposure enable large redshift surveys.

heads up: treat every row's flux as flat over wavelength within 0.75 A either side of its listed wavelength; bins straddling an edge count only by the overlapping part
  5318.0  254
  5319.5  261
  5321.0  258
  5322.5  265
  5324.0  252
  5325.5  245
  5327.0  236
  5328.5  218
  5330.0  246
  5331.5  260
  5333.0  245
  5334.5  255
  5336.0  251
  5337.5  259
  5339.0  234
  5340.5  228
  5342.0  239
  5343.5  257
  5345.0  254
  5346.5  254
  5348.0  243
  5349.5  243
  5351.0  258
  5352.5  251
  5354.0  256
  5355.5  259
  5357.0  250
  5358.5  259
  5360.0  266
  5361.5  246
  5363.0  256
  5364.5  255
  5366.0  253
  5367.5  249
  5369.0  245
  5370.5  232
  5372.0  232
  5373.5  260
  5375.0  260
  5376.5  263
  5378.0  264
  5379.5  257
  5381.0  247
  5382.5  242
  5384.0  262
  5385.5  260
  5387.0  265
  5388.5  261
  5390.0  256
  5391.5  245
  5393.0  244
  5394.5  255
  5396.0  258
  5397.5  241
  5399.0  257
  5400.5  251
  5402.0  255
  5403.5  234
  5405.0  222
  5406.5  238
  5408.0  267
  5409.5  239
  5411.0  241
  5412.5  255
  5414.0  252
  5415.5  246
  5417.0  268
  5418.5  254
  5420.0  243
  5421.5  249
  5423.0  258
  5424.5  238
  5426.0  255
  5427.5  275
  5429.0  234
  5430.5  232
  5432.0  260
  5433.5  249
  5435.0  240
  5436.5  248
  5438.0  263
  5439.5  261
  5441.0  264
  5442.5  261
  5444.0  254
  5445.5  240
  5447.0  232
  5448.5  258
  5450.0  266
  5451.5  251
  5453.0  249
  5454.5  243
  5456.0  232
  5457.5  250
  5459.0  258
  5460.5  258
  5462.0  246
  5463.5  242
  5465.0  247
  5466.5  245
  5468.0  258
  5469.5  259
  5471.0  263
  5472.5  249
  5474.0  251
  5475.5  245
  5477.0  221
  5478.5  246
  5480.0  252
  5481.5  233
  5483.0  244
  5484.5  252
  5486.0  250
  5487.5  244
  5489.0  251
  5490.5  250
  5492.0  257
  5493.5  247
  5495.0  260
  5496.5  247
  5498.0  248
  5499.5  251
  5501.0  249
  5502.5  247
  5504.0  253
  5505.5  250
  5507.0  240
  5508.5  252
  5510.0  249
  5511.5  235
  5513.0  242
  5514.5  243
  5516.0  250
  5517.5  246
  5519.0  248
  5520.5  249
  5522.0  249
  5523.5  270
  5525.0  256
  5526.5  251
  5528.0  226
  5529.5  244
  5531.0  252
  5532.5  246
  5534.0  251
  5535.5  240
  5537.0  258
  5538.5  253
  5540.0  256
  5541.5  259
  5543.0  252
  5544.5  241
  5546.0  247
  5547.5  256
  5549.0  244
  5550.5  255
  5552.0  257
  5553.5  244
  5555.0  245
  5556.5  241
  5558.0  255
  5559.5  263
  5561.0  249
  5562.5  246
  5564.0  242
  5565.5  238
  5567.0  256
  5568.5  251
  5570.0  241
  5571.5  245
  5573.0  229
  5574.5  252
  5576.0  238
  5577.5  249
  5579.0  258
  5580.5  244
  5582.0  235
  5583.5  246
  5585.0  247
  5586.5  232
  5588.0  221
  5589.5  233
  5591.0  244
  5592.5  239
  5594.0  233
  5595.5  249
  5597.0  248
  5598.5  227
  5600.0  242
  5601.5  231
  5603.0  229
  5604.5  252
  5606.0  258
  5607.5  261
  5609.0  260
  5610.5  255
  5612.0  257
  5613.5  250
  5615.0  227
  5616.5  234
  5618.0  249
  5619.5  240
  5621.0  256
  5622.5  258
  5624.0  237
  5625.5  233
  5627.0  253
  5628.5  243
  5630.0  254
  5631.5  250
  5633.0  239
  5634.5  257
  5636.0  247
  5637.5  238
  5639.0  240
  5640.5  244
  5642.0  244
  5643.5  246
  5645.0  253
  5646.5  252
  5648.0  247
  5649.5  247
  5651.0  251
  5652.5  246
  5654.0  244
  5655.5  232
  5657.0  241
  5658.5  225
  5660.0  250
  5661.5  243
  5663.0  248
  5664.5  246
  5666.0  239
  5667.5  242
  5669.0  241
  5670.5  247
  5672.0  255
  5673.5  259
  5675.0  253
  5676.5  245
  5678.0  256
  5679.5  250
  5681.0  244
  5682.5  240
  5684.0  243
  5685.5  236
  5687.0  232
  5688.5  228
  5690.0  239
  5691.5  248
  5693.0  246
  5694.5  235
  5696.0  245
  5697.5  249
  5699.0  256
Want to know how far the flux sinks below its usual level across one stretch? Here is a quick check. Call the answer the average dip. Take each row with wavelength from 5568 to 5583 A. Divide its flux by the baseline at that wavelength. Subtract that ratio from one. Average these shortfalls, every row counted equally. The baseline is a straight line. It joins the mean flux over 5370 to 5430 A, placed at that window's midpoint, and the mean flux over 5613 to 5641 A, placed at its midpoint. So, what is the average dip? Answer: 0.008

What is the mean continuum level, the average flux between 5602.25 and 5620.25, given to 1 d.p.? 247.7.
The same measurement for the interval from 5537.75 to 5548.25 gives 252.0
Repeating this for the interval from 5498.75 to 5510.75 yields 248.9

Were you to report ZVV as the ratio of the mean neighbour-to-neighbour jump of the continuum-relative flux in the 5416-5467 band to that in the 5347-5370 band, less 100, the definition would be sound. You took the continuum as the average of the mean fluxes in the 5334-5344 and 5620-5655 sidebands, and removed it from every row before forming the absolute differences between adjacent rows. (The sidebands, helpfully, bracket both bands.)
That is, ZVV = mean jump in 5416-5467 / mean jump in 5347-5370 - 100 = -98.4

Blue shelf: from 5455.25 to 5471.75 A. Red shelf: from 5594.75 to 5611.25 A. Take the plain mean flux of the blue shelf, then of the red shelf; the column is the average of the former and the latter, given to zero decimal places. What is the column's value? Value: 249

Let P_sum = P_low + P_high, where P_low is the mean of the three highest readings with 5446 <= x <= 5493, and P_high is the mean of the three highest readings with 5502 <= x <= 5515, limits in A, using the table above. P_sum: 514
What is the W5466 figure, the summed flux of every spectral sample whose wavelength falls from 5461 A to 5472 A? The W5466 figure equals 1760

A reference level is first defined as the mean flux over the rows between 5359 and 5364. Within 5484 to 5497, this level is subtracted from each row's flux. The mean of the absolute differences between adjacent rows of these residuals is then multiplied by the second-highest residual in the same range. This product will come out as 7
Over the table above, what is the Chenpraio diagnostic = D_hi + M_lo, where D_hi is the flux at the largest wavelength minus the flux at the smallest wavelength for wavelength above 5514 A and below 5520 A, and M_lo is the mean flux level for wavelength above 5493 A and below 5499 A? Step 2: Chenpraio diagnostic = 256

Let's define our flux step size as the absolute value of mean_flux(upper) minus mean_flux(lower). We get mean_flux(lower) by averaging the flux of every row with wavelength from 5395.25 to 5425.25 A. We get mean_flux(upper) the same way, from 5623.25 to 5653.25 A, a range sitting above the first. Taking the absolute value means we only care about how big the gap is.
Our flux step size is 2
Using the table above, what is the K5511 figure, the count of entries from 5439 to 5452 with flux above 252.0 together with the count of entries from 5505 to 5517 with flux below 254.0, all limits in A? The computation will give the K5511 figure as 14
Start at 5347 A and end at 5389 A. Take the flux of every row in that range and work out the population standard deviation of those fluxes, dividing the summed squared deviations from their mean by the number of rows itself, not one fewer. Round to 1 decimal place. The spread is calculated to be 9.1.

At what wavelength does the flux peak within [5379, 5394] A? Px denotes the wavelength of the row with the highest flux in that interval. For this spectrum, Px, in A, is 5387.0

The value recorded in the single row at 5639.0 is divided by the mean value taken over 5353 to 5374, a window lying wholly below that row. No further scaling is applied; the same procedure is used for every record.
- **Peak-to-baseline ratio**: 0.96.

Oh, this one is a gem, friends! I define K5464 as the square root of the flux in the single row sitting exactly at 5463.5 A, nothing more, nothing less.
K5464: 15.6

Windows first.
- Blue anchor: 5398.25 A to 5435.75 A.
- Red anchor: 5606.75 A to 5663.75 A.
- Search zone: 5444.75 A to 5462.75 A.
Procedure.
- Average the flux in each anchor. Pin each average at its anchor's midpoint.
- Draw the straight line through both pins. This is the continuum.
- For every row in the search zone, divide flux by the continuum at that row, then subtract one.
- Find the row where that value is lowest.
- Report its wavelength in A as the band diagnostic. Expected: 5447.0 A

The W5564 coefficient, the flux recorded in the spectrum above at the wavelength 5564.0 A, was 242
